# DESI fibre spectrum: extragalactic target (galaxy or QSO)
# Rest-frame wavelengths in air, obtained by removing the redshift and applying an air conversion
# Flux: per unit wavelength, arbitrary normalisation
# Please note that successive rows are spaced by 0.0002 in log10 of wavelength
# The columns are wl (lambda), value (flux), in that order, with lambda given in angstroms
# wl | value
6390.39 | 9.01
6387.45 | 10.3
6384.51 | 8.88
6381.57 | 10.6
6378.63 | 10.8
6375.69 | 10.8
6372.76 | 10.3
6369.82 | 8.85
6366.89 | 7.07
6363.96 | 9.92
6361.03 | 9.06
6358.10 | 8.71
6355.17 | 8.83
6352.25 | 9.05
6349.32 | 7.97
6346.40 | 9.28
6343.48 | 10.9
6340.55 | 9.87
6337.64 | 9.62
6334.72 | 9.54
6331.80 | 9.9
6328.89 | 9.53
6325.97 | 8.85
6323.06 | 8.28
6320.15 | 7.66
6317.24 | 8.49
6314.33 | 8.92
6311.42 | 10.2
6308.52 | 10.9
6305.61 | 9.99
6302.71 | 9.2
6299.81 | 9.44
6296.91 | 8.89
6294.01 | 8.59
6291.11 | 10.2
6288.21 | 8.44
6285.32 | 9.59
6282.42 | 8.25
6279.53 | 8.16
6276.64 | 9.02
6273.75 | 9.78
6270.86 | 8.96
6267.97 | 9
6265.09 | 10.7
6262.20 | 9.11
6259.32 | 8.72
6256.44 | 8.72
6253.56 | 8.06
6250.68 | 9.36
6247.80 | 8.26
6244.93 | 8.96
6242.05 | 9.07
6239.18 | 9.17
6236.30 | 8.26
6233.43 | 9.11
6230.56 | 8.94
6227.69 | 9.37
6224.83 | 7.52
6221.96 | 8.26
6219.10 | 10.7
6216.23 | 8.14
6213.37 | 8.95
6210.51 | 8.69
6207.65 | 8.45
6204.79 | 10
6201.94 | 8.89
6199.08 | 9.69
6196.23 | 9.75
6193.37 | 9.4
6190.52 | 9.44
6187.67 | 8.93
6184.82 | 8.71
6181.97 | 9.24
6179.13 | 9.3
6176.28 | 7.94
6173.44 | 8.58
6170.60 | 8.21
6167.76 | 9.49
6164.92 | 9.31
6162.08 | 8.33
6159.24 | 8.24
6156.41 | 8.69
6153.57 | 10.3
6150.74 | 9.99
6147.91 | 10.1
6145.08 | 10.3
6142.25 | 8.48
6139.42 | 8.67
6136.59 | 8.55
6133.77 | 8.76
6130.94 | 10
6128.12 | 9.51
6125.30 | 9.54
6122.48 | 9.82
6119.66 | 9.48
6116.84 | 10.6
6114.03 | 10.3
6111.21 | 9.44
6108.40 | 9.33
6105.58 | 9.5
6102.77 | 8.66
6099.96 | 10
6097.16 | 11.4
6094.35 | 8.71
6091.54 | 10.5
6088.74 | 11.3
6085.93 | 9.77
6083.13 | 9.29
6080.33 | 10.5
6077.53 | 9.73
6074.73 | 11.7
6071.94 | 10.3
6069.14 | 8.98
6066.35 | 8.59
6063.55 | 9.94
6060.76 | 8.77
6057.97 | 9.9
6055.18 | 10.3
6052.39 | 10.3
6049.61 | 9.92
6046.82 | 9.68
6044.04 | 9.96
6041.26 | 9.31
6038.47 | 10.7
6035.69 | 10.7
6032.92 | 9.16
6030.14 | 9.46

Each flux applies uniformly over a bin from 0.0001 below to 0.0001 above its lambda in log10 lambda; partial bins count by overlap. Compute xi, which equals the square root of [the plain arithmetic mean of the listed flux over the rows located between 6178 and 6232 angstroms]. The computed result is 3.01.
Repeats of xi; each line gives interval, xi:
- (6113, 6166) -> 3.07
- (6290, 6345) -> 3.07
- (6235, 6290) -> 2.99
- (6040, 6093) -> 3.15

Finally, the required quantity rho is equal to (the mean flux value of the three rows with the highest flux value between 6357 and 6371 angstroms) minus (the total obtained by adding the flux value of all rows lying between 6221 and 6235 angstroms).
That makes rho -34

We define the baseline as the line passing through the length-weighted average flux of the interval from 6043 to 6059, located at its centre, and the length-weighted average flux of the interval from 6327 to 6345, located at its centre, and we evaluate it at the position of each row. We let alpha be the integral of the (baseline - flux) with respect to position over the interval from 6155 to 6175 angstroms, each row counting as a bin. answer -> 25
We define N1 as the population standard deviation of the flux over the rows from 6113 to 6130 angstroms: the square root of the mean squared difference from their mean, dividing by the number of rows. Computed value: 0.43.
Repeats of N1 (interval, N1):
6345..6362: 0.42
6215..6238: 0.92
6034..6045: 0.58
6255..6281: 0.68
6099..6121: 0.57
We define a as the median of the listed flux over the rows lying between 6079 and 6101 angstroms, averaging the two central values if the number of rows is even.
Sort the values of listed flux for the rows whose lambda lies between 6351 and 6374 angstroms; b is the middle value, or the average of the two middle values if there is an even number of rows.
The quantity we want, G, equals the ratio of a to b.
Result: 1.15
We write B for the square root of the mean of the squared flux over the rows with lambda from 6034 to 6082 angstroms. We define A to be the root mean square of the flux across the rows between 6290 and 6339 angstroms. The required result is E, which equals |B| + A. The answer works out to 19.3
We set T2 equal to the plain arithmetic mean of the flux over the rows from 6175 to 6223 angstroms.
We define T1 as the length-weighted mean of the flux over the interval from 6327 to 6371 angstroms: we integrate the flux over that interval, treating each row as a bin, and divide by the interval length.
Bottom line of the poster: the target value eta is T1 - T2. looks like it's 0.1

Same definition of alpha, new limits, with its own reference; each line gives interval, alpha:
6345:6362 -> 18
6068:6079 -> -2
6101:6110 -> 7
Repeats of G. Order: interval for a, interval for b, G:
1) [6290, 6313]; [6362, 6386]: 0.96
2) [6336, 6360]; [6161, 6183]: 1.03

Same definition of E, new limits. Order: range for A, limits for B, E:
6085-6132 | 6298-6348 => 19.4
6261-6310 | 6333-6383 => 18.9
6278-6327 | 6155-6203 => 18.1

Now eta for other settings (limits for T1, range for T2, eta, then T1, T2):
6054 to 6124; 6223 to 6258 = 1.1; 9.87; 8.7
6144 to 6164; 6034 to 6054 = -0.7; 9.40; 10.1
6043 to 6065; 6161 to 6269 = 0.9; 9.84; 9.0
